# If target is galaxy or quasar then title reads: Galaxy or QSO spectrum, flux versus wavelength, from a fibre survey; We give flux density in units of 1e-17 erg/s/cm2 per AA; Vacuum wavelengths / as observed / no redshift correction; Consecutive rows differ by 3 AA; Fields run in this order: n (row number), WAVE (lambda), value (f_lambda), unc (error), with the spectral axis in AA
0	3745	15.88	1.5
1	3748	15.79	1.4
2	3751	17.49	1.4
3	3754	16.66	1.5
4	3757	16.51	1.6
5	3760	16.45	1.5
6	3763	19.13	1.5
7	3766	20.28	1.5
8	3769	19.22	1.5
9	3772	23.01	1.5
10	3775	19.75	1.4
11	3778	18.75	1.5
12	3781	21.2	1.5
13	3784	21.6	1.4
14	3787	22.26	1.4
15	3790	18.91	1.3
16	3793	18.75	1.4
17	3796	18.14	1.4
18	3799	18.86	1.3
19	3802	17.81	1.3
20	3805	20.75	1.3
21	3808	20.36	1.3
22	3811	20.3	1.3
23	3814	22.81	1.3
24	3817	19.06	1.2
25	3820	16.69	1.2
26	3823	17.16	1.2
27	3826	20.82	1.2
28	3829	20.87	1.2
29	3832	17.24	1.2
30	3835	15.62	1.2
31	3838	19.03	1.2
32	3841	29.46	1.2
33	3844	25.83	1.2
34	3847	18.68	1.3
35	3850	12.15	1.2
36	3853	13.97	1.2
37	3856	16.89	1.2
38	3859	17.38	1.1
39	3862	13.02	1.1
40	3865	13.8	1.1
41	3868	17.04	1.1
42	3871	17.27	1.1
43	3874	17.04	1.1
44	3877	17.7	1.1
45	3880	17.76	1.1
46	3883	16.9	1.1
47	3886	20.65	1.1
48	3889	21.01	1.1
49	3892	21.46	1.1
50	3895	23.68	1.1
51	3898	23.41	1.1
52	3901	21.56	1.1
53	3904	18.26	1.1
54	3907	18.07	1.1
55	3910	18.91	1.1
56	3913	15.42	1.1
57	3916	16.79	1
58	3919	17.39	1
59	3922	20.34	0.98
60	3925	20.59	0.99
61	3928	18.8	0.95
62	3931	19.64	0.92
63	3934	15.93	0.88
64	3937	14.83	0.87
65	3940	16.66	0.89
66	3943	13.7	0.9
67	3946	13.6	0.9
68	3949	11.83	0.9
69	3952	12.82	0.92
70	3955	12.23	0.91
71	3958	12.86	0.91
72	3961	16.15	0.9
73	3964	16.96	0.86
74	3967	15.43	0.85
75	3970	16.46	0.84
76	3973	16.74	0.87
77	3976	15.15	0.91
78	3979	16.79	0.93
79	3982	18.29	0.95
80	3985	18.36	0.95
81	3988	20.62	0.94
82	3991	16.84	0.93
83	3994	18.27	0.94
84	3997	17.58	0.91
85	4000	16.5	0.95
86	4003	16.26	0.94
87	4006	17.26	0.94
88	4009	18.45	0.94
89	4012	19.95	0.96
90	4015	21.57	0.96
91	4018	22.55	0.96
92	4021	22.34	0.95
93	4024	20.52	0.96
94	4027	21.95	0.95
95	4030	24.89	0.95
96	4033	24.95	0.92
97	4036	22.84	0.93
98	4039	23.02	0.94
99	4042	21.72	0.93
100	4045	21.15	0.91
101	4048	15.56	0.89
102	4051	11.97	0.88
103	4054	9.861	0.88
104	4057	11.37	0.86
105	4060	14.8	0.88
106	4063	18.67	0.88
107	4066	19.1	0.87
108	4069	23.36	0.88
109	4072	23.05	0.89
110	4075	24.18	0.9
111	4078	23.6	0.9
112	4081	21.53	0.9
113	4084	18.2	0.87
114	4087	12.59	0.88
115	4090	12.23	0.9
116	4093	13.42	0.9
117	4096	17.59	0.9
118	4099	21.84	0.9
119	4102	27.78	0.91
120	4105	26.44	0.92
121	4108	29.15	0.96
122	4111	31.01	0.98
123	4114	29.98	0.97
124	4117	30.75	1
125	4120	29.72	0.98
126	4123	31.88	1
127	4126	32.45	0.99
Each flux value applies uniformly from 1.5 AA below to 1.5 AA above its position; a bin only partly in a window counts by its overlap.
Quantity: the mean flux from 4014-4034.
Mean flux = 23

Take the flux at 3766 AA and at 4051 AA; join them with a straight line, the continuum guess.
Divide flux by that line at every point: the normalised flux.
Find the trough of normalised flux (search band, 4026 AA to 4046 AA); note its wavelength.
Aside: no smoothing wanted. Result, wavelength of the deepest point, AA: 4027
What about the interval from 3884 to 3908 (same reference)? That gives 3907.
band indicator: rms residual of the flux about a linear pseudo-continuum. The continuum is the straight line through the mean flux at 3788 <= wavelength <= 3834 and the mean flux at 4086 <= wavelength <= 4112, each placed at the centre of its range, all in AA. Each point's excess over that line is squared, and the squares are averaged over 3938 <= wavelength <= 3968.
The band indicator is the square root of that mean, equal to 6.3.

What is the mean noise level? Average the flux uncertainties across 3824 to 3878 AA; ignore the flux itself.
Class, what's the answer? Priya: 1.2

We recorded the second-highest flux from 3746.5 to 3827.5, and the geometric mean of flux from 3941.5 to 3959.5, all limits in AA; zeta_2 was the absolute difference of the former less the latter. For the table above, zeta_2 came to 10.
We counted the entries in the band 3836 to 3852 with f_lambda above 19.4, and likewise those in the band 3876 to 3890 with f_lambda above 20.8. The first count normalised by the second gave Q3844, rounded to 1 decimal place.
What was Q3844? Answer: 2.0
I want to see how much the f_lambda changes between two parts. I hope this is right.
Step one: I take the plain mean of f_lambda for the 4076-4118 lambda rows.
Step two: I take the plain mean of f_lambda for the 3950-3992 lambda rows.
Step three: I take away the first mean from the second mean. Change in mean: -6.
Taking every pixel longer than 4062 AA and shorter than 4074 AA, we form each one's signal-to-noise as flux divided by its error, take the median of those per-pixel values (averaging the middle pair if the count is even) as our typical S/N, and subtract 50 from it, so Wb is -26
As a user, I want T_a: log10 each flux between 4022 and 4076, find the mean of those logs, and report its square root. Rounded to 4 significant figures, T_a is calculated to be 1.130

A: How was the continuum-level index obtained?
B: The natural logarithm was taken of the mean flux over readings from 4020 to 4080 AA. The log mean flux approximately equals 2.99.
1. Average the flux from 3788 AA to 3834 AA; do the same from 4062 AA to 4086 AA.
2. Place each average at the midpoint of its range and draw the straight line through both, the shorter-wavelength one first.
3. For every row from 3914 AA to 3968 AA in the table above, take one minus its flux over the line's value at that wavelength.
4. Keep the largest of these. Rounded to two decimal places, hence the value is 0.42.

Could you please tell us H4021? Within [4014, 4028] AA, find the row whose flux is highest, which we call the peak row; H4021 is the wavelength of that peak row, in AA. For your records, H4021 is 4018 AA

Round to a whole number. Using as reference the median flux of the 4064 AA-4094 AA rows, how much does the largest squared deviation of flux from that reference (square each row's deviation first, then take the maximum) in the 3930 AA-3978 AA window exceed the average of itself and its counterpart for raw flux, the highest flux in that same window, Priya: 26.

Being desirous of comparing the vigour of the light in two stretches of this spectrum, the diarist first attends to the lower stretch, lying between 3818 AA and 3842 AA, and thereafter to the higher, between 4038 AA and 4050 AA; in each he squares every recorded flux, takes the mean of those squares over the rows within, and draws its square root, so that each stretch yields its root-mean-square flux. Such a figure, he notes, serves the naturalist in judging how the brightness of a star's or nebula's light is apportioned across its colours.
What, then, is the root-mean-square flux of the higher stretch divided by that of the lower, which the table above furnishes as 1.03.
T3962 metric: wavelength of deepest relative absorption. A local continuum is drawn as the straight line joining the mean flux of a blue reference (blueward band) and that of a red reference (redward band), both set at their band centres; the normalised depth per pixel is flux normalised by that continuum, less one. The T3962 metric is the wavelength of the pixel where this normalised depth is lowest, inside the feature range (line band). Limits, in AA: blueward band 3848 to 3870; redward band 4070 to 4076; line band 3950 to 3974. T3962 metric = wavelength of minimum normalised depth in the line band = 3955 AA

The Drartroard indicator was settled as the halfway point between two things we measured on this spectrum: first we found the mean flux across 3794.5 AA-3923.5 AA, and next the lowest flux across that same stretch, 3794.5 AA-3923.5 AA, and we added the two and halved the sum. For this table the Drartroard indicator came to 15.5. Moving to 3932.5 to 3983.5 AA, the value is 13.5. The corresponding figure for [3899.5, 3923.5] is 16.9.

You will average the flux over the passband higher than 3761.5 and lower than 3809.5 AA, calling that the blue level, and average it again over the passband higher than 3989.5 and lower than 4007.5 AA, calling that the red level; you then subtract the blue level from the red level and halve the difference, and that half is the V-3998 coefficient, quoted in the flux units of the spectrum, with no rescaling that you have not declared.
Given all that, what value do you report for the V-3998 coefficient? -1.4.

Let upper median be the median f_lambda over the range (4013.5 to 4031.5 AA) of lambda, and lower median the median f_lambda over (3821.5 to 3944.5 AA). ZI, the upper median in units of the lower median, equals 1.3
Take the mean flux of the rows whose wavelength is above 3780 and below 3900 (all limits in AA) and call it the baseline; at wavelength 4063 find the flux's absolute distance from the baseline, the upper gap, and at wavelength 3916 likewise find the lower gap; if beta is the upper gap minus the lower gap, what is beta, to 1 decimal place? -1.9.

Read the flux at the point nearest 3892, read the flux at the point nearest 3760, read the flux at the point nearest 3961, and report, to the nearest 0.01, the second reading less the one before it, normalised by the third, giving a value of -0.31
